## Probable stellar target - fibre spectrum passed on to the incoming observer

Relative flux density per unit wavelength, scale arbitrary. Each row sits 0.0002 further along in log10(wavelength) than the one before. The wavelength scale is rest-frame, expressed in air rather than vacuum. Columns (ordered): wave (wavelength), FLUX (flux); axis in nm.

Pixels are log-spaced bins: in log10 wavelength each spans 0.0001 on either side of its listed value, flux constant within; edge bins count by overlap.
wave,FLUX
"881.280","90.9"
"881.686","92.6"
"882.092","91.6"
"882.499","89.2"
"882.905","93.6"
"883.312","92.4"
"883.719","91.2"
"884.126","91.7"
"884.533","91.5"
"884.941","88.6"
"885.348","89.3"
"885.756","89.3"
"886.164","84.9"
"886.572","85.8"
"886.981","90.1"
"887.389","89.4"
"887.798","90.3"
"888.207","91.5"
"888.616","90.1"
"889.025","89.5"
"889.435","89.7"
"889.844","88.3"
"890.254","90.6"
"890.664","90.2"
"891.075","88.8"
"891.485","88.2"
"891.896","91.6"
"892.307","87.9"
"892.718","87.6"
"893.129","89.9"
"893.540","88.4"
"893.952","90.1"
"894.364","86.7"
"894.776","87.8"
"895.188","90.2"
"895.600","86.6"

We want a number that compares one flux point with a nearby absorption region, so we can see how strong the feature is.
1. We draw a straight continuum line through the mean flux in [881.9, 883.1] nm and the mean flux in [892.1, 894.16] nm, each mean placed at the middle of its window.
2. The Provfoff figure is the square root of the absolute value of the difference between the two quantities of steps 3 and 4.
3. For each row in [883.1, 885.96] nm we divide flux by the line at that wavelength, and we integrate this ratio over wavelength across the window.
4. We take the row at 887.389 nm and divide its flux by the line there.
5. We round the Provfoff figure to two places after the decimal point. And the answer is 1.36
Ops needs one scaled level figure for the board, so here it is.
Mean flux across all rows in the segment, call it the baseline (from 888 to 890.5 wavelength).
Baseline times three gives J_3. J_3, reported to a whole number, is 270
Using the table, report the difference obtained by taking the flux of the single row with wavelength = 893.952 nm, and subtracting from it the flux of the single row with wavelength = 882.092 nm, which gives -1.5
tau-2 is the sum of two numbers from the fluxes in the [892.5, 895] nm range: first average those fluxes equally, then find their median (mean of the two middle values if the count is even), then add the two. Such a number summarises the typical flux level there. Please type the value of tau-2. 177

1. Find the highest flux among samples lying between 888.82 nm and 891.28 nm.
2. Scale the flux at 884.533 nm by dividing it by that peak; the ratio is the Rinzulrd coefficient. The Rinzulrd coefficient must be 1.01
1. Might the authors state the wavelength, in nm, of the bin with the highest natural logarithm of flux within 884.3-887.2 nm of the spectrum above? 884.533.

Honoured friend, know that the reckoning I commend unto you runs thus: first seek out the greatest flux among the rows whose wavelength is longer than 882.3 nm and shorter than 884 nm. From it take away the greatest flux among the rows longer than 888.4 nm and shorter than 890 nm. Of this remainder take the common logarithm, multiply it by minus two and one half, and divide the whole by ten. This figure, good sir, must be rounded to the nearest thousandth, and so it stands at -0.136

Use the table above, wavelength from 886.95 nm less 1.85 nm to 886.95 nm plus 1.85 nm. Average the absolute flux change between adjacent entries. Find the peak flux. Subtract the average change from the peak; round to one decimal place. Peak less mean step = 89.8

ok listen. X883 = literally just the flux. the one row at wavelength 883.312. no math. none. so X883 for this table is 92.4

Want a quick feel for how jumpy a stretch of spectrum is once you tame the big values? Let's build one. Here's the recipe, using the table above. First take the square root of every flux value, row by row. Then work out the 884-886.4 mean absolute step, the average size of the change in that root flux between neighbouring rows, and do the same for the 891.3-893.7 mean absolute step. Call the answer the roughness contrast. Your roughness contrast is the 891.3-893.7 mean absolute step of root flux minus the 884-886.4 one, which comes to 0.031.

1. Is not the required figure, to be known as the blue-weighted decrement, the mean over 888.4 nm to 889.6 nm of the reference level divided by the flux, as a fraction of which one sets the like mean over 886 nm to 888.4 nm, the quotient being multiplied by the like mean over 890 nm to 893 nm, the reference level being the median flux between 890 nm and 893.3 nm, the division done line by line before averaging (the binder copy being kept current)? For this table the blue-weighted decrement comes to 1.01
